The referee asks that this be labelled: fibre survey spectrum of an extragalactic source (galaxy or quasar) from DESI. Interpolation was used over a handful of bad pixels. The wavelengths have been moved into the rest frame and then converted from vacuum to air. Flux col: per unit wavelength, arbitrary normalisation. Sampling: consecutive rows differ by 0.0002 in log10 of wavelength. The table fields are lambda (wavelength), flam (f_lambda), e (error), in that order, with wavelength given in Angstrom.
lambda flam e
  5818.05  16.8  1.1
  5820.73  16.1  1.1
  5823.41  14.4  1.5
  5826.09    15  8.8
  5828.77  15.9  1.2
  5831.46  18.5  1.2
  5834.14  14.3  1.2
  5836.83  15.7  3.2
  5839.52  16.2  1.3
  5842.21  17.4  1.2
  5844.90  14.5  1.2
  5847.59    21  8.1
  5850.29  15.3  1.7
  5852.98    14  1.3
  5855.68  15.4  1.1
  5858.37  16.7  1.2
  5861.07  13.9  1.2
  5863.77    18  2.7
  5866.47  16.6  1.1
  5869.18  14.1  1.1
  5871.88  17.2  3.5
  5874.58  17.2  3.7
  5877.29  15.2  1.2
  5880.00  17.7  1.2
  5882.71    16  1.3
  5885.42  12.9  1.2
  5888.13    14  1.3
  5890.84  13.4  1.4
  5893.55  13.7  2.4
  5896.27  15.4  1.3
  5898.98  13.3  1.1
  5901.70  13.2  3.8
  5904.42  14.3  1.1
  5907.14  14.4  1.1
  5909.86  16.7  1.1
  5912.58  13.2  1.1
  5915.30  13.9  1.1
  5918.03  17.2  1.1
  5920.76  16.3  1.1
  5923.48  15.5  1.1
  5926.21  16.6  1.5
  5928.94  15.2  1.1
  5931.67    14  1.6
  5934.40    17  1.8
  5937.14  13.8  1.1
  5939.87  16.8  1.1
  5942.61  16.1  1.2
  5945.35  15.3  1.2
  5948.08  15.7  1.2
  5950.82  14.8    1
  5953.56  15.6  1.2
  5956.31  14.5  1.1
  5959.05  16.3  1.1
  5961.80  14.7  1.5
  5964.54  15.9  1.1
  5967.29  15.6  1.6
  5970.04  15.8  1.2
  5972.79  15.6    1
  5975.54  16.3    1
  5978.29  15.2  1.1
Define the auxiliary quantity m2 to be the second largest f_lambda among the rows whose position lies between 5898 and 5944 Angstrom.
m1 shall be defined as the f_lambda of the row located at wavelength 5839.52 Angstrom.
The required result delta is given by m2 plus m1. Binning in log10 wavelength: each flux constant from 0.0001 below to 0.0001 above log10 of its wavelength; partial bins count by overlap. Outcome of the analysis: 33.2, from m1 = 16.2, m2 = 17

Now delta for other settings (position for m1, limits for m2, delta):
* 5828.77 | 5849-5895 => 33.6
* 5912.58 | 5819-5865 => 31.7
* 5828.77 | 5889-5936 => 32.9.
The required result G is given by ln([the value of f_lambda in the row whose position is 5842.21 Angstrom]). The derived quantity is 2.86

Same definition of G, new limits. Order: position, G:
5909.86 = 2.82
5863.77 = 2.89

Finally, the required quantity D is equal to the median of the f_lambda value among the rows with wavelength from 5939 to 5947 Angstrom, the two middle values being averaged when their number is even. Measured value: 16.1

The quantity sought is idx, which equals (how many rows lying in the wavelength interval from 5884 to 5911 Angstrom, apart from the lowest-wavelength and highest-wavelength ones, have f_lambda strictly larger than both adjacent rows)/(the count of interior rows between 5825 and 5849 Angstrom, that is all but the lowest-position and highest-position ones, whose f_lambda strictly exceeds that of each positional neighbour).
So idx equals 1.0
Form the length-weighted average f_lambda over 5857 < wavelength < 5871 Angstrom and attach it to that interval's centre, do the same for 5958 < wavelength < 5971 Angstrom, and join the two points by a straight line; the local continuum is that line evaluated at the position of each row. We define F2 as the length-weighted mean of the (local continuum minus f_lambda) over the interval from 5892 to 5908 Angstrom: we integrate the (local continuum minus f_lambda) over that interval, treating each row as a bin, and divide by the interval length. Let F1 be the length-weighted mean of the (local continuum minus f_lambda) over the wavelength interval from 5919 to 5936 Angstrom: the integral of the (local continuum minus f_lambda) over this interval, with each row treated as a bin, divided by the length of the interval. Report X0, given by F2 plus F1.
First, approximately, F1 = 0.0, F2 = 1.8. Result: 1.7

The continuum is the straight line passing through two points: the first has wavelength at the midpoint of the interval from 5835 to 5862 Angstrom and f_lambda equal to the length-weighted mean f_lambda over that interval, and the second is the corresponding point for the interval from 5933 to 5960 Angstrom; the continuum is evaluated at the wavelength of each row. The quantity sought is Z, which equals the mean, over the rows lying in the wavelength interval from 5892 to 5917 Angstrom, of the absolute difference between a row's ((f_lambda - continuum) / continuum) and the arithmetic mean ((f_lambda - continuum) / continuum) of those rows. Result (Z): 0.055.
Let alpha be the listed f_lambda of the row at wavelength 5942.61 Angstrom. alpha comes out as 16.1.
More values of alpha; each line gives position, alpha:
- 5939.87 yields 16.8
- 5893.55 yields 13.7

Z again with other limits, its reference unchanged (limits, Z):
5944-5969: 0.032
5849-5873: 0.081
